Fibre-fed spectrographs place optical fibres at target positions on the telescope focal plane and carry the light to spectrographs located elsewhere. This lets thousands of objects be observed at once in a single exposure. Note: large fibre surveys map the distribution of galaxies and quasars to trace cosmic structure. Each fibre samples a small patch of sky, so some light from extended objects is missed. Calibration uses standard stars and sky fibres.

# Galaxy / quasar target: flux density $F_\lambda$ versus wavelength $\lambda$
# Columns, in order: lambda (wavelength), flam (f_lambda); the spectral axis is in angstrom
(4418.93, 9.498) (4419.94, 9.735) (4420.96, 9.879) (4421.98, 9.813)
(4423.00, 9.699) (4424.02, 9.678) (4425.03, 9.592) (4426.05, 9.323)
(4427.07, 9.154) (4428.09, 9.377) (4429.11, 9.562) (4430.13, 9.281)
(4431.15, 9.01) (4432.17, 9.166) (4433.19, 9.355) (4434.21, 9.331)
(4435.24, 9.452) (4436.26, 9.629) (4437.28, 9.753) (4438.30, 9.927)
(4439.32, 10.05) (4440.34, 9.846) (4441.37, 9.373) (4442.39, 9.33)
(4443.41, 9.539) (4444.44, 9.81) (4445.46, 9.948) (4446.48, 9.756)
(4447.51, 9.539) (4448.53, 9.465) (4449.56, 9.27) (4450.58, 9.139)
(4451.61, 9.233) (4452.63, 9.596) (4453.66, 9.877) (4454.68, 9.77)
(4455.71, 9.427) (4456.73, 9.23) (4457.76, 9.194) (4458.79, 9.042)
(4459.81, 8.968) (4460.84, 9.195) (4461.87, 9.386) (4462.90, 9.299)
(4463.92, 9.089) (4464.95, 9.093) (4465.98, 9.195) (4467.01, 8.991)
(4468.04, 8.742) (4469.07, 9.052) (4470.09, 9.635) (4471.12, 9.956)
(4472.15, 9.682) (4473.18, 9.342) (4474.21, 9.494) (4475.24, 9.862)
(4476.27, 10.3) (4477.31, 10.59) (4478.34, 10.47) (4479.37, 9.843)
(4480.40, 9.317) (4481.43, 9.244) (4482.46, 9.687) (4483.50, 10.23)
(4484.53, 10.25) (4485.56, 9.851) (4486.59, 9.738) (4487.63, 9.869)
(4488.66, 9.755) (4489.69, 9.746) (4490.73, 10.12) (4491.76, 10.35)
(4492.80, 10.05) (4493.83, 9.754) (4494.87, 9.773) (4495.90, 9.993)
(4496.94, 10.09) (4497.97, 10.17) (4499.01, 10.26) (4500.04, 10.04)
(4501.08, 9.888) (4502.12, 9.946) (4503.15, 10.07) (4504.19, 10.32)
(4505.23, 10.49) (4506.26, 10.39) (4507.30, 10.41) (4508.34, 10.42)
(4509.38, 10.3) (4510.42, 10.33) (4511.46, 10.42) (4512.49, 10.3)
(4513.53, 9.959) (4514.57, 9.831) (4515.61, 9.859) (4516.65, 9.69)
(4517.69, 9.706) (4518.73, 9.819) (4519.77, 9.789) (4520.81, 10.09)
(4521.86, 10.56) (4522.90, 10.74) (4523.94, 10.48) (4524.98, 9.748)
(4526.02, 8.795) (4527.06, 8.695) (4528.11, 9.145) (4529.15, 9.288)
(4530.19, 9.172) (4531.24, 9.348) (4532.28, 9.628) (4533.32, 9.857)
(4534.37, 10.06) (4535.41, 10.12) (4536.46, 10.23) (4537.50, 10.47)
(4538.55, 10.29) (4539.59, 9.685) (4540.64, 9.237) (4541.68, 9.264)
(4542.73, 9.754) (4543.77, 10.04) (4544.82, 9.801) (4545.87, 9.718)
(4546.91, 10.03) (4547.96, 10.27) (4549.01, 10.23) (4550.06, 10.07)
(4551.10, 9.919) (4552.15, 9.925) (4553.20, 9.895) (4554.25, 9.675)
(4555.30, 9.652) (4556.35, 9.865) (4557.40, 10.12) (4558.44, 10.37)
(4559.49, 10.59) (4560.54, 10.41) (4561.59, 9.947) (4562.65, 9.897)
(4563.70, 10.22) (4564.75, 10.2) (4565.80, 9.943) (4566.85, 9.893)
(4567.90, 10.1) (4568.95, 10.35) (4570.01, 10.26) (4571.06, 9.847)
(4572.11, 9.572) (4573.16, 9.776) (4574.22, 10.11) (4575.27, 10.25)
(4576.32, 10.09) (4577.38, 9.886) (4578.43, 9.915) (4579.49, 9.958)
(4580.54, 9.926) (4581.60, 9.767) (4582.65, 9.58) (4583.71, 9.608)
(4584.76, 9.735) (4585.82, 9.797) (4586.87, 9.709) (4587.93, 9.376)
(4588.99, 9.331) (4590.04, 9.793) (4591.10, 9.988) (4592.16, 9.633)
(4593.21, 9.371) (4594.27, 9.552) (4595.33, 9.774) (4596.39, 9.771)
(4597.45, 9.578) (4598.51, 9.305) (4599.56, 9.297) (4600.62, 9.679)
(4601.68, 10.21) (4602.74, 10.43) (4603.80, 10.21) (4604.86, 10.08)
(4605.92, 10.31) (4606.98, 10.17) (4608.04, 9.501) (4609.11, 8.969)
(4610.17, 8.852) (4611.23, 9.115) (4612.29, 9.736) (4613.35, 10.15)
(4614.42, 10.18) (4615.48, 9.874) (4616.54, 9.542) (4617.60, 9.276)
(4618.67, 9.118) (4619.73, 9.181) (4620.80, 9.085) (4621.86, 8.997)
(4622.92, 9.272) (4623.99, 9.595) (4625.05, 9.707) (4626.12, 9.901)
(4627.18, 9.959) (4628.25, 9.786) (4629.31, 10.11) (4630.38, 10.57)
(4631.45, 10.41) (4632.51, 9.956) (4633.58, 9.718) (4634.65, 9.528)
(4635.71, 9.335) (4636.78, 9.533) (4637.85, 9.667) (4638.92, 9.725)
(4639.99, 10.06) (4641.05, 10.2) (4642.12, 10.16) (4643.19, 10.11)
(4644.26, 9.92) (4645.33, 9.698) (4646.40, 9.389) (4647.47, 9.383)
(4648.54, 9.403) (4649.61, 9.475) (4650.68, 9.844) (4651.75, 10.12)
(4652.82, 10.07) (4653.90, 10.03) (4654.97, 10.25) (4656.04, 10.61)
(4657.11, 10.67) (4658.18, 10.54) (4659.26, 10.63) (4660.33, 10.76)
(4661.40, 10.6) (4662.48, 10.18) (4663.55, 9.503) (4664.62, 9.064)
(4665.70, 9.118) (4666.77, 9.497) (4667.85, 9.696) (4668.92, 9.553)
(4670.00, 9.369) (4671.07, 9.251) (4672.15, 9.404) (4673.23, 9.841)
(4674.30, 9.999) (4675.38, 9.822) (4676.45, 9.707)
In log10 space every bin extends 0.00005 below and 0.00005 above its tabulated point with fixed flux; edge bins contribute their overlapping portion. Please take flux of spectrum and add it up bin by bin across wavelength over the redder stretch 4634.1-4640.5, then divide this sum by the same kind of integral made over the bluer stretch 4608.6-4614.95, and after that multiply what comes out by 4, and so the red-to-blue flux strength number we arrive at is 4.1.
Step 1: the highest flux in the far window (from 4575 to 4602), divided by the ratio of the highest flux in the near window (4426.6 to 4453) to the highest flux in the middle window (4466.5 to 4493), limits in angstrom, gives 10.8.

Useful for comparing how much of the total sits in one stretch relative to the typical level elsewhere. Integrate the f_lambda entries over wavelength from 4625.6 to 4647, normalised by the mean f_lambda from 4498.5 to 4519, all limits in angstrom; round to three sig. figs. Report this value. 20.9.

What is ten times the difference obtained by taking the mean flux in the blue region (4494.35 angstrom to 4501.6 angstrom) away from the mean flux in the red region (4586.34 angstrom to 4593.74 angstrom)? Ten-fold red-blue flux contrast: -4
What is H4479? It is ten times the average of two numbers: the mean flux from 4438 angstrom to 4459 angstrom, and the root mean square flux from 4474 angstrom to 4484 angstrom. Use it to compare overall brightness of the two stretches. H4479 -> 97.3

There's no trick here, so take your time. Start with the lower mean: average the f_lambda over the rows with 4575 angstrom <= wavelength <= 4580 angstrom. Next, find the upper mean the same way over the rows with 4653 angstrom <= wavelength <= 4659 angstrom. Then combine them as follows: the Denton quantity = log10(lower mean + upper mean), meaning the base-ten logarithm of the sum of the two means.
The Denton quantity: 1.310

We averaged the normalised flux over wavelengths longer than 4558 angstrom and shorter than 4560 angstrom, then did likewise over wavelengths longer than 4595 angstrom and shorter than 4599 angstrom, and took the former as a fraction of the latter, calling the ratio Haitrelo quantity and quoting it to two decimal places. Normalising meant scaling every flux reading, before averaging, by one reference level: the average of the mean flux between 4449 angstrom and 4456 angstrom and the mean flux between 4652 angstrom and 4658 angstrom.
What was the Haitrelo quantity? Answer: 1.09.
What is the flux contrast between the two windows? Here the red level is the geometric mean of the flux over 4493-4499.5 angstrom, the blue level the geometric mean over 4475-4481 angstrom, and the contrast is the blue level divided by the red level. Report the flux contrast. 1.00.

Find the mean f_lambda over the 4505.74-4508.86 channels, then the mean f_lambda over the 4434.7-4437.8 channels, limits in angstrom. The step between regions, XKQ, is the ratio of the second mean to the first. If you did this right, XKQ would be 0.92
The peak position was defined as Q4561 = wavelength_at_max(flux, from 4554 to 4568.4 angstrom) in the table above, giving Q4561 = 4559.49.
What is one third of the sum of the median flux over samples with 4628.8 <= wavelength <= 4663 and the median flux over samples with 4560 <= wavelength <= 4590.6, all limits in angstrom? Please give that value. 6.65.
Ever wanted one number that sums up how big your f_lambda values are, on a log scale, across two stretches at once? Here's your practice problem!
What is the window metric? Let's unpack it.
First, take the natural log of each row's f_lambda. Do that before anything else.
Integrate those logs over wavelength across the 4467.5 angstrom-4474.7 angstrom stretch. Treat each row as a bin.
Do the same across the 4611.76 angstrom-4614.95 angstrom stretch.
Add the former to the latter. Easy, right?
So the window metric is 23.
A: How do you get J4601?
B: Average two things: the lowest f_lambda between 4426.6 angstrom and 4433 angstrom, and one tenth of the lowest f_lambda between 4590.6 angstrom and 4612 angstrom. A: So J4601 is 4.95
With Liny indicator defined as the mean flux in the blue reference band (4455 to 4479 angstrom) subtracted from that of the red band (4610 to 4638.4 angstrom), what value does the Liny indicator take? 0.2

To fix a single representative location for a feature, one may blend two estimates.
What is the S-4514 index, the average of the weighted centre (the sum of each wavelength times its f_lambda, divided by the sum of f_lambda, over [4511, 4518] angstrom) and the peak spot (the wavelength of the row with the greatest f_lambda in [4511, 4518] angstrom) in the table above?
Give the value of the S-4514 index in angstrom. 4513.0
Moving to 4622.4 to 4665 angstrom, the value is 4652.1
